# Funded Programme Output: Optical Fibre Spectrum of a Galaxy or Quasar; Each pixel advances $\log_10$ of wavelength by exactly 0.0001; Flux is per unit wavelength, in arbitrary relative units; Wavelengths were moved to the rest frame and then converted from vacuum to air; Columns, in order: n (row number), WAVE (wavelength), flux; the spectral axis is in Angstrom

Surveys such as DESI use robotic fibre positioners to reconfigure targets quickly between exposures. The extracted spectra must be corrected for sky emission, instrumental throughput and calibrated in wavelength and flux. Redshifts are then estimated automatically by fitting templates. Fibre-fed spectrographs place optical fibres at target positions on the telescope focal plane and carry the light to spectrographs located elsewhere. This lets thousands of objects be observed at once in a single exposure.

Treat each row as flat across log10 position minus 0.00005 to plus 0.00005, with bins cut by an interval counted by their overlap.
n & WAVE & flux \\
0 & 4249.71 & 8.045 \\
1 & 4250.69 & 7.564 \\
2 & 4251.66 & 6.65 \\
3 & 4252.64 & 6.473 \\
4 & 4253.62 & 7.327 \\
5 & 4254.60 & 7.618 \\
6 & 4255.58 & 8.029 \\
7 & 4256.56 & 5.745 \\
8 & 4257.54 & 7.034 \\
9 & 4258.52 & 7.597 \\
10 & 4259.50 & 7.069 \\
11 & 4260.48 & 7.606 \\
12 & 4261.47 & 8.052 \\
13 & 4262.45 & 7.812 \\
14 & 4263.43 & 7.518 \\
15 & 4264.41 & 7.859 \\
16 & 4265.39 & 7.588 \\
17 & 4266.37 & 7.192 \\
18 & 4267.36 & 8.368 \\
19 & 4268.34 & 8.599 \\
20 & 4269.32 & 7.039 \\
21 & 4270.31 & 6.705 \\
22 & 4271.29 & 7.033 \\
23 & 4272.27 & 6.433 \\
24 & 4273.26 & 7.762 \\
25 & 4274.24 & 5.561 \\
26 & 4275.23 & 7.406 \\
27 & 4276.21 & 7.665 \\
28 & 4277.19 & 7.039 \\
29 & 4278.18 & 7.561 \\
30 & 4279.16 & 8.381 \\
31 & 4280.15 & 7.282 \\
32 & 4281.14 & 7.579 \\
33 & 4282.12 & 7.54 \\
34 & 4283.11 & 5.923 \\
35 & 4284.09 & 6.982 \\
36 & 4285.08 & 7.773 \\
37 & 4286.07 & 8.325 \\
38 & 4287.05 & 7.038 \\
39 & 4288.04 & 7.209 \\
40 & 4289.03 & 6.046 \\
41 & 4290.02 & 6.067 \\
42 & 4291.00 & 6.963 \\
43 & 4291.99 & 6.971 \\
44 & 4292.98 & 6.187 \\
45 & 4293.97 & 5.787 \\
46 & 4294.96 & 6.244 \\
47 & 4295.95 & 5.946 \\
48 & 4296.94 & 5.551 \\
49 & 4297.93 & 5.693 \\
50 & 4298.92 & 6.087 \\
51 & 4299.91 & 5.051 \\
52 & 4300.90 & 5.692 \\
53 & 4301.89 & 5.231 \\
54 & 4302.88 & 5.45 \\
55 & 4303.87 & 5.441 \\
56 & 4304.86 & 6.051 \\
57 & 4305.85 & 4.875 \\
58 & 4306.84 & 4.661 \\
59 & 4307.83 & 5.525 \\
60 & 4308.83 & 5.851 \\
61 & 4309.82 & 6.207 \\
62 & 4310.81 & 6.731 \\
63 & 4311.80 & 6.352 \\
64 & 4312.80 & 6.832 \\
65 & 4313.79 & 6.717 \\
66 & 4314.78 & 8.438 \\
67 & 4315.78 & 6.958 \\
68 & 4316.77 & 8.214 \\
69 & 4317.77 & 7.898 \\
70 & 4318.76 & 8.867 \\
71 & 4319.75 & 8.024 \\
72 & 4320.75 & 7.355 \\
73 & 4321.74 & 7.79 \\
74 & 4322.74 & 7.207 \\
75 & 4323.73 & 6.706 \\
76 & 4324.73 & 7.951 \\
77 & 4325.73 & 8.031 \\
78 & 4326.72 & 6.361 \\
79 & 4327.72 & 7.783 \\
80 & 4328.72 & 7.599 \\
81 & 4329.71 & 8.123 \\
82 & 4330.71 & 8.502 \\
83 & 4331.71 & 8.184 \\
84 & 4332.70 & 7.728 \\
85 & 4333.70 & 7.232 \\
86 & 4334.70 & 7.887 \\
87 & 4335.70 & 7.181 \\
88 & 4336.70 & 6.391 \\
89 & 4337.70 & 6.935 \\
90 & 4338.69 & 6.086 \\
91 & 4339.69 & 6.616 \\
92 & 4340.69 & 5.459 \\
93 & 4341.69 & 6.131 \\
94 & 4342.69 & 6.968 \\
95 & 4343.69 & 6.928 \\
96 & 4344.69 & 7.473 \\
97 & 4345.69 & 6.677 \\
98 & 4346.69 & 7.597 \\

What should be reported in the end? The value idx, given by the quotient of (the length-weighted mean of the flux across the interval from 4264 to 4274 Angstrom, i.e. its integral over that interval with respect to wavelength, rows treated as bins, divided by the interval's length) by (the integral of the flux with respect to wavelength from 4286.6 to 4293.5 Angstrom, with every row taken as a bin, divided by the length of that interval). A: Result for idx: 1.12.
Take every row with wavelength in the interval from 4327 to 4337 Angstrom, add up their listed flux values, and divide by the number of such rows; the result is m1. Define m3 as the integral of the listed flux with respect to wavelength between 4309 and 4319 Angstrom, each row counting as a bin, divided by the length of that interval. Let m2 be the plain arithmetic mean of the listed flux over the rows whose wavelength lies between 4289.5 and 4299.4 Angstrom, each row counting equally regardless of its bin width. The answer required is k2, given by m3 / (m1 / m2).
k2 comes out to 5.8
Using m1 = 7.7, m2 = 6.1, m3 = 7.2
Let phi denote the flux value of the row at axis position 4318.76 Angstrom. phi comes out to 8.867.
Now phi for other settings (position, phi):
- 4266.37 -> 7.192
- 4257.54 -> 7.034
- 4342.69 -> 6.968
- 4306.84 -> 4.661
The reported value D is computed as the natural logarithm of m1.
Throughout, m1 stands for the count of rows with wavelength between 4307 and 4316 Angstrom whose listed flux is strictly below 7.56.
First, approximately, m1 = 8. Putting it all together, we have 2.1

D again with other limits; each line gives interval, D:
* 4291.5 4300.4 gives 2.2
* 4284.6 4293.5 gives 1.9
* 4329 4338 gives 1.4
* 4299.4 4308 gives 2.2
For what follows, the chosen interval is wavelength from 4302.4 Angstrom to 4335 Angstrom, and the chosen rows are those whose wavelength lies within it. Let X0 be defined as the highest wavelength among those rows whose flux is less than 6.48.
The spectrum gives 4326.72 Angstrom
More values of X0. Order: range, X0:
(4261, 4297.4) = 4296.94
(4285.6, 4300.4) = 4299.91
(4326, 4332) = 4326.72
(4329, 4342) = 4341.69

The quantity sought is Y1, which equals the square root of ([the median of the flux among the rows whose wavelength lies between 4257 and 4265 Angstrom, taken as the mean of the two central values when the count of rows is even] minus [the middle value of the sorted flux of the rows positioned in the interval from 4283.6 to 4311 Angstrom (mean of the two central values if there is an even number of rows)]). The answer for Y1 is 1.25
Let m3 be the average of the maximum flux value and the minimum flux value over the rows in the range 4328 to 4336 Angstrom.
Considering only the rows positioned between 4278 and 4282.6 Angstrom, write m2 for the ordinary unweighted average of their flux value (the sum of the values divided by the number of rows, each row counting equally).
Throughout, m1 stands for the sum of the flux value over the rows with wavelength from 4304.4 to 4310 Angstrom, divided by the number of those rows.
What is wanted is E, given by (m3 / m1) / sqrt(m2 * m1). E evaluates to 0.22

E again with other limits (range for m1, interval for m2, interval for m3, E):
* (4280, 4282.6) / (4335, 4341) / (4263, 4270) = 0.15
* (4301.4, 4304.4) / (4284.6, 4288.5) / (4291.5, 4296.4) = 0.19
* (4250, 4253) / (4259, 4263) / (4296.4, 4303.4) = 0.11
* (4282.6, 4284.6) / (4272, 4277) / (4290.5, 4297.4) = 0.14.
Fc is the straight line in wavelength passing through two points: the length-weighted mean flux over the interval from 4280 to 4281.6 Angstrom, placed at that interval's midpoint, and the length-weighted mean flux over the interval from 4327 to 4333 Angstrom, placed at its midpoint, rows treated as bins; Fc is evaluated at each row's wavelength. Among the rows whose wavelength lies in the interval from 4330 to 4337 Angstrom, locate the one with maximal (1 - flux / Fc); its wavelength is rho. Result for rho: 4336.70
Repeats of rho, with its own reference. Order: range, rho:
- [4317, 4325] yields 4323.73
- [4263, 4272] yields 4270.31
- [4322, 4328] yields 4326.72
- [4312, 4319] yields 4313.79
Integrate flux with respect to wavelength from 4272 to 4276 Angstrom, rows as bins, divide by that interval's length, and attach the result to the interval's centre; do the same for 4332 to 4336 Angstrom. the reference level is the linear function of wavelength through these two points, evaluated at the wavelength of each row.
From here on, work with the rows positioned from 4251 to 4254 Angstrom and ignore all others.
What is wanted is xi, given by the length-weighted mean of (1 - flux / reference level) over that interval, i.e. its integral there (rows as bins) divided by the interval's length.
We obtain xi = -0.03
